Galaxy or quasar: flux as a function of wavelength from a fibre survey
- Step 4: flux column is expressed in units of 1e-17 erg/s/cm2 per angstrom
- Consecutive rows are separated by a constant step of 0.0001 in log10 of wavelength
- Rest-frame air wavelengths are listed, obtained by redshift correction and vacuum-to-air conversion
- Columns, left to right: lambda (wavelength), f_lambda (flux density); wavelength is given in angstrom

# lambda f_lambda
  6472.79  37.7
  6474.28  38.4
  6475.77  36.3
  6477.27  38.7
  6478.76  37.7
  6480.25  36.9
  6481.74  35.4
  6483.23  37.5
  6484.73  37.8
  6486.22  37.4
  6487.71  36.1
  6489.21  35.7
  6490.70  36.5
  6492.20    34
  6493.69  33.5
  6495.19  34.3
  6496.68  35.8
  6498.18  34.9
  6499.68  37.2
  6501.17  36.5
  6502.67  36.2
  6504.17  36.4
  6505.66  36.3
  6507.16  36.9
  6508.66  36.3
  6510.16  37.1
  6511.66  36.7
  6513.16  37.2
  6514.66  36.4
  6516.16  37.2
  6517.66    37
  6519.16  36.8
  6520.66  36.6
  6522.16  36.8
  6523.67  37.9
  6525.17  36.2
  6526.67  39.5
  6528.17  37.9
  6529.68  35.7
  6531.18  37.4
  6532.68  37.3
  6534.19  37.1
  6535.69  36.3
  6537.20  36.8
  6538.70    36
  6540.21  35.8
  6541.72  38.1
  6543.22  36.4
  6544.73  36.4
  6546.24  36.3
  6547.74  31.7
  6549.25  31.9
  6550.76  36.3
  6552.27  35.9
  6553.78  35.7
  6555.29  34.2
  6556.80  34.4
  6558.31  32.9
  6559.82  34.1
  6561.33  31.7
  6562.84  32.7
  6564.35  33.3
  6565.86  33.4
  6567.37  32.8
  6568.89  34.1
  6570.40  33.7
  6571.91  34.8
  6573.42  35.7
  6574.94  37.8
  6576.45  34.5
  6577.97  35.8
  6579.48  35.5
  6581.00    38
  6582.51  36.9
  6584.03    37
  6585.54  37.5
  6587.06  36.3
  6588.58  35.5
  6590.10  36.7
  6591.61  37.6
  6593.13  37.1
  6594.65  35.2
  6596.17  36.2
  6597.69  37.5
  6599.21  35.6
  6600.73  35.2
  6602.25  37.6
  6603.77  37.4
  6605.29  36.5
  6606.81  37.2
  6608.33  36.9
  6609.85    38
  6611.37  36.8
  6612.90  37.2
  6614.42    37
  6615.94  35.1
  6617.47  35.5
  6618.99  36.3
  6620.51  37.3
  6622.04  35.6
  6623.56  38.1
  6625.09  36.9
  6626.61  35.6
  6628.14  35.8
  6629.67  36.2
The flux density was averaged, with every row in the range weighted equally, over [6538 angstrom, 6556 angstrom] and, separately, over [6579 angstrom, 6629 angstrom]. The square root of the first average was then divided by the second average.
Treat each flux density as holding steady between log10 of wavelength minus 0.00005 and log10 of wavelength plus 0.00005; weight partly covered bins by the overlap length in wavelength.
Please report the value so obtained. 0.162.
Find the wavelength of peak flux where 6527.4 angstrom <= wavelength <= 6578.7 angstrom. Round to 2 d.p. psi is 6541.72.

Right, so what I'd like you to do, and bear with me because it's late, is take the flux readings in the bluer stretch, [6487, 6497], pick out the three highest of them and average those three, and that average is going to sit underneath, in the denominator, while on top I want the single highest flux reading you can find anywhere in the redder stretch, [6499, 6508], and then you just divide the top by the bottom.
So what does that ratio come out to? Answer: 1.03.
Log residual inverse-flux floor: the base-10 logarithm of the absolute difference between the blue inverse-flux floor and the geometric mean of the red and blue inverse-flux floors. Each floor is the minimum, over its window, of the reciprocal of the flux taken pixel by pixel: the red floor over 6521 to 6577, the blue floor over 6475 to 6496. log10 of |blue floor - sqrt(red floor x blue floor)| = -3.6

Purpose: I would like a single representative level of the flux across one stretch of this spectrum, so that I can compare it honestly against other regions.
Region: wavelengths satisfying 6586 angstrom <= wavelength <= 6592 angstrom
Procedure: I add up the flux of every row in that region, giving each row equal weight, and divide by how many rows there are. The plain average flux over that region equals 36.5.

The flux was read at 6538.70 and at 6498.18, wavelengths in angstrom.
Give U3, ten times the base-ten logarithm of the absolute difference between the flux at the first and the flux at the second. 0.4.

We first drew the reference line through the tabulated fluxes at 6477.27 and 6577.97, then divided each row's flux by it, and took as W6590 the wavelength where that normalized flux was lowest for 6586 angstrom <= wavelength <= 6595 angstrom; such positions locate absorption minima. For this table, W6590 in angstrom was 6594.65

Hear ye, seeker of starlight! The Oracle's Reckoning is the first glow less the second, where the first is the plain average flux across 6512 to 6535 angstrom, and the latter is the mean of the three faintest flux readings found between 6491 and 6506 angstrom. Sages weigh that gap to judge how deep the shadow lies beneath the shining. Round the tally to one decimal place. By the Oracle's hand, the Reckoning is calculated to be 3.2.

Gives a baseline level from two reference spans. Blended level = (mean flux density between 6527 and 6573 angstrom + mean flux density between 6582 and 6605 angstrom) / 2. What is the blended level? 35.8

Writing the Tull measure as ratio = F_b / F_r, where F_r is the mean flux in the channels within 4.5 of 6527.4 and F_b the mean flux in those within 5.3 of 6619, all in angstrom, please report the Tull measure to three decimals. 0.973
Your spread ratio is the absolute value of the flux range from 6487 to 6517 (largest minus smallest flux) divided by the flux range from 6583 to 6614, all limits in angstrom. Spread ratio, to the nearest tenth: 1.3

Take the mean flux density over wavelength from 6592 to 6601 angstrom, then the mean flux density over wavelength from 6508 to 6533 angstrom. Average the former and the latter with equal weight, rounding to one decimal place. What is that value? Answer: 36.6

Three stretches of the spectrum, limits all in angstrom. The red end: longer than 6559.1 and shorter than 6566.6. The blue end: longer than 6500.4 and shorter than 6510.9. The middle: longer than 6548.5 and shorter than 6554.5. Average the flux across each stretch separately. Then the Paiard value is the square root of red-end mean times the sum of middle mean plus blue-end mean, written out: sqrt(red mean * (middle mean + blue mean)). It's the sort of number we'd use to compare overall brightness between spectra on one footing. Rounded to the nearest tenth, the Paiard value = 48.6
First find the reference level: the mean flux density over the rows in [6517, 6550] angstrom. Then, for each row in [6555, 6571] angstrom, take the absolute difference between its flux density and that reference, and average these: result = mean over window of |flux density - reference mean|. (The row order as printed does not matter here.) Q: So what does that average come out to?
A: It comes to 3.1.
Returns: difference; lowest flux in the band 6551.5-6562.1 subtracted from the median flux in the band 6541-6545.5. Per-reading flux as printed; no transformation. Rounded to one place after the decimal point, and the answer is 4.7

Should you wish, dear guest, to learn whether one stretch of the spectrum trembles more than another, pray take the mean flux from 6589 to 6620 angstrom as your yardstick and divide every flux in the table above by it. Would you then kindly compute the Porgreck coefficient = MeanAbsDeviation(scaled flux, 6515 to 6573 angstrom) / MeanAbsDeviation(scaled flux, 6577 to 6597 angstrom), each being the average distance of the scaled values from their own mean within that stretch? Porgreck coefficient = 2.2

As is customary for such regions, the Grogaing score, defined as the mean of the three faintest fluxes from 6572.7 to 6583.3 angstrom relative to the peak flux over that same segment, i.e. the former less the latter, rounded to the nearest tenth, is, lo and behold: -2.8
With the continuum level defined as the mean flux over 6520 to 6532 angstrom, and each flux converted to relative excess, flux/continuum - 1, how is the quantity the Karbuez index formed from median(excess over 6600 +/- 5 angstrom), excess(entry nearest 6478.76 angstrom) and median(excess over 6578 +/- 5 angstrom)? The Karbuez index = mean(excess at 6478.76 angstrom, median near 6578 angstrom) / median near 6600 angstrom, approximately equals 1.1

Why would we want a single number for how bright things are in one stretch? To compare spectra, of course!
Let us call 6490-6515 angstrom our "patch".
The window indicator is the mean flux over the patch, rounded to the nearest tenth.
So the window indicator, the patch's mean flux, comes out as 36.0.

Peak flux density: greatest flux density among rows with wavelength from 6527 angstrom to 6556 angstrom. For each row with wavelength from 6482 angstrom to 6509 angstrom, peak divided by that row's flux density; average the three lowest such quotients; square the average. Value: 1.03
